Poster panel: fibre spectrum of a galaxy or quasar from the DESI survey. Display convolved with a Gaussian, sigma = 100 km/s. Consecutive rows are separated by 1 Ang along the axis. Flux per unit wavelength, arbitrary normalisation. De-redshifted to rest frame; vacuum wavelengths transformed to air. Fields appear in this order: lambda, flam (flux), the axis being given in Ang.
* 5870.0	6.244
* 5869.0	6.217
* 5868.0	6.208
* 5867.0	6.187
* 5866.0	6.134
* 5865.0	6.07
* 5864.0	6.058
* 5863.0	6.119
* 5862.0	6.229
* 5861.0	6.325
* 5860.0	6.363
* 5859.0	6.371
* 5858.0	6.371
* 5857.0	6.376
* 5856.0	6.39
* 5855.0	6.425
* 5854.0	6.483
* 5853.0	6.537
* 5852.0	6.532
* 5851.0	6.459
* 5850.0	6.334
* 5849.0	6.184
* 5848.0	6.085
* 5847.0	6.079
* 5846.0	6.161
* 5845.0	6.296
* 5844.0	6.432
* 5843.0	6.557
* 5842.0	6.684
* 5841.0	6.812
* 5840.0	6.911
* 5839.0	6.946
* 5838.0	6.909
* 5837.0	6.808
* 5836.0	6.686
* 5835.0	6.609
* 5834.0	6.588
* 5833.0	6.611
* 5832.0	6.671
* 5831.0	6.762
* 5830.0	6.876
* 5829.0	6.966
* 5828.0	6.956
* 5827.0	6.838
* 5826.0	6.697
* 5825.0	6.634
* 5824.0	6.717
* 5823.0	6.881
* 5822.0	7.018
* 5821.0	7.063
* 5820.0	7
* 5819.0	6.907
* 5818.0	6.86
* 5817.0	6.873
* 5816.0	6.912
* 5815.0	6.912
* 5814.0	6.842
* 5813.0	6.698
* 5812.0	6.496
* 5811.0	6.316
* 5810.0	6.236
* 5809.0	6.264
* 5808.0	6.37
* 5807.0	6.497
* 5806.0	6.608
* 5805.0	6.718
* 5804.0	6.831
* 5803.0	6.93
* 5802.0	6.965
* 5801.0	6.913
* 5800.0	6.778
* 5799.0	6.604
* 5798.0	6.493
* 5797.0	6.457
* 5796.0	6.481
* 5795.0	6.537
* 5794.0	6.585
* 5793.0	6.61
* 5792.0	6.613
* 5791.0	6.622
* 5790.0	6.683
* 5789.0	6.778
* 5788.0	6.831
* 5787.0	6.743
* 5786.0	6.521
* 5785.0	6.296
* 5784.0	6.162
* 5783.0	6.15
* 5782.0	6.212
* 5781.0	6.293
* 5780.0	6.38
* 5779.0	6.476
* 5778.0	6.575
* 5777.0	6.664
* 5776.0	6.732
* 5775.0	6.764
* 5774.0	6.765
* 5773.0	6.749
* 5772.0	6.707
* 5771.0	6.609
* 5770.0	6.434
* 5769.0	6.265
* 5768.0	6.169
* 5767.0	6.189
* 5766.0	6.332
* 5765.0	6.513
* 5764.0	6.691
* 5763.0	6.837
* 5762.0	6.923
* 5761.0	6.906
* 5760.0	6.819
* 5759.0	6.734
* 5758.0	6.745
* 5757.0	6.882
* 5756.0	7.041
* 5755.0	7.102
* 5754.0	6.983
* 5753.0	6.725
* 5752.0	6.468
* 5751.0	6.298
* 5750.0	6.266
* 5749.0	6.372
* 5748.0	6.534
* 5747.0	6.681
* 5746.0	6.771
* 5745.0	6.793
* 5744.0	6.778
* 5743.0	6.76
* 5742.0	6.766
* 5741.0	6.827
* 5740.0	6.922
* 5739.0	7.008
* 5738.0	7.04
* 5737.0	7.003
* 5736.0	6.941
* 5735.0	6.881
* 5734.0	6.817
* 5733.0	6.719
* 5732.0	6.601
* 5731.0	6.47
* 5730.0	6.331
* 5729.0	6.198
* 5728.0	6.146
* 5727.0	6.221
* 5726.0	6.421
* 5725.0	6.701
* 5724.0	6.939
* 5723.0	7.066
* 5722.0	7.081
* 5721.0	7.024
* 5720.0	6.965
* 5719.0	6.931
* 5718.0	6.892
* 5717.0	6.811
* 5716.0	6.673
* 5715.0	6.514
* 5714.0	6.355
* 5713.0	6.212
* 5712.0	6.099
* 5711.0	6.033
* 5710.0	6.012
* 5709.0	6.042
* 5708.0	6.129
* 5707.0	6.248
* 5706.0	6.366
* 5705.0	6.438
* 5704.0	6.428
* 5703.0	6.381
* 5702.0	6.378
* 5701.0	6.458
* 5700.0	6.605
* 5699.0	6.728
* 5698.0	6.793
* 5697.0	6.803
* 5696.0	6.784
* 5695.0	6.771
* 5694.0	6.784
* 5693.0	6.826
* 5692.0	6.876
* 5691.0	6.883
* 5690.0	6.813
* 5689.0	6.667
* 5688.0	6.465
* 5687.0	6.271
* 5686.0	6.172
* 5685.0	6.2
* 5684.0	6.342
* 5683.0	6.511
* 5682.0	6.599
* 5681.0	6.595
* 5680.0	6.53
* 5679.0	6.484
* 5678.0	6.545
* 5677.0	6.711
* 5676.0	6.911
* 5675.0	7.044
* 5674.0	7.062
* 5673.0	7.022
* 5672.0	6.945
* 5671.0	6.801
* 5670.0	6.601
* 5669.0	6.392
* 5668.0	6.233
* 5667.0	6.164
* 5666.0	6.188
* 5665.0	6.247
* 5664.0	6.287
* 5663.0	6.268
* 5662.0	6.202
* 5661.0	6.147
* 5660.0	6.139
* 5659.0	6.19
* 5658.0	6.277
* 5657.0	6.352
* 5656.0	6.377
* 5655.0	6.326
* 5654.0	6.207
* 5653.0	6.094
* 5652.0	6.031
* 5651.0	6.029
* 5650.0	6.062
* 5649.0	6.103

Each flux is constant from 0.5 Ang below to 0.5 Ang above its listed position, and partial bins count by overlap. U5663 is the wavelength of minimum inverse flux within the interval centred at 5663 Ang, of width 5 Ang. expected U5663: 5664.0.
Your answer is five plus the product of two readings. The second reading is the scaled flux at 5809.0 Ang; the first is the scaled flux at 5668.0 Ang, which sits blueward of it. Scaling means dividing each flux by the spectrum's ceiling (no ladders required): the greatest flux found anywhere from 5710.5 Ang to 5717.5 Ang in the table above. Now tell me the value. 5.84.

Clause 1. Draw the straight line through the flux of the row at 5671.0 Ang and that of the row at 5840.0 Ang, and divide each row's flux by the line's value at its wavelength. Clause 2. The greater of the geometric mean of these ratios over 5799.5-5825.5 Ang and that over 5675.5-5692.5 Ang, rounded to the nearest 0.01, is 0.98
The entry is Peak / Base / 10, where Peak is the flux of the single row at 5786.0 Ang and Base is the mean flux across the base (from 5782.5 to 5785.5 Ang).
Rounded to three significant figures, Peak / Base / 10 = 0.105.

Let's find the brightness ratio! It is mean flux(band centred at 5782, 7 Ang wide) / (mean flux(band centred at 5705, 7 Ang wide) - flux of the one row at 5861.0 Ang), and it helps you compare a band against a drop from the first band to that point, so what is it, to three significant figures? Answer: 473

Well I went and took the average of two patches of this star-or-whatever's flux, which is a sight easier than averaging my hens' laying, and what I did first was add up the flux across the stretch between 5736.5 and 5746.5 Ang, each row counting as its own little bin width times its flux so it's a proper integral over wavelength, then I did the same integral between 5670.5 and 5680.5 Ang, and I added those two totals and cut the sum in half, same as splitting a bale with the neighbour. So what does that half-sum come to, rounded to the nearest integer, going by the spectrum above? 68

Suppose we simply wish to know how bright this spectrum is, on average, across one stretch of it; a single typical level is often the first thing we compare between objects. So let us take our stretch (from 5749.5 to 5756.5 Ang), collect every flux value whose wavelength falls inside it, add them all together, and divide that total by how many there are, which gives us 6.7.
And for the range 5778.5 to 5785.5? 6.3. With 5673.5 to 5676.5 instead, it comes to 7.0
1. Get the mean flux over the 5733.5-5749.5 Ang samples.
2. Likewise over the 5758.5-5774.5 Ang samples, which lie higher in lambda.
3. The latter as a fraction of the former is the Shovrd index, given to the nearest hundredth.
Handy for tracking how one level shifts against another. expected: 0.97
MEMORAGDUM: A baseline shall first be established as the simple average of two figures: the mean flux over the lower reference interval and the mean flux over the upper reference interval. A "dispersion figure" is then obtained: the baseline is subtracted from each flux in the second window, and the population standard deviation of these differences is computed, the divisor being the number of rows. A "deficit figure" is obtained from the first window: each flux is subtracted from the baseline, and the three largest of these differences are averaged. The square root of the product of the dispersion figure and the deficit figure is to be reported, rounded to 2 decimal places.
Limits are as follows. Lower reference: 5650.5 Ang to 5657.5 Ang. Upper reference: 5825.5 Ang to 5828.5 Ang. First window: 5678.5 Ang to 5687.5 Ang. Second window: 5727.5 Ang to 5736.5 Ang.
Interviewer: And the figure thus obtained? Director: 0.29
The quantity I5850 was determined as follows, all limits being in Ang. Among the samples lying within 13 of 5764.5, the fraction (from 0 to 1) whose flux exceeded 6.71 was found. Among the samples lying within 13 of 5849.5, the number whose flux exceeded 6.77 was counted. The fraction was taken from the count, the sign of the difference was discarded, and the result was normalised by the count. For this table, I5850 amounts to 0.88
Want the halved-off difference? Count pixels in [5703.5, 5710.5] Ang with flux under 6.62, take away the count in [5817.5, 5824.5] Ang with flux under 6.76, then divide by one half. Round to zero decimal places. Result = 12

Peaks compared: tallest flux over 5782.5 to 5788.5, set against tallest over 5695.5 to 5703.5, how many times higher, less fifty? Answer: -49.00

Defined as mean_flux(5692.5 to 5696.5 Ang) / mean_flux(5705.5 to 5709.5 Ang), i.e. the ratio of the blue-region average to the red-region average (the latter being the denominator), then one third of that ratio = 0.37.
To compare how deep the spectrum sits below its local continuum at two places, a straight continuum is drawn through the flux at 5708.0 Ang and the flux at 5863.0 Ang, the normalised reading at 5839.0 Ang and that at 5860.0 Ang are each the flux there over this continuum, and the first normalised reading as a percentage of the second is 109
